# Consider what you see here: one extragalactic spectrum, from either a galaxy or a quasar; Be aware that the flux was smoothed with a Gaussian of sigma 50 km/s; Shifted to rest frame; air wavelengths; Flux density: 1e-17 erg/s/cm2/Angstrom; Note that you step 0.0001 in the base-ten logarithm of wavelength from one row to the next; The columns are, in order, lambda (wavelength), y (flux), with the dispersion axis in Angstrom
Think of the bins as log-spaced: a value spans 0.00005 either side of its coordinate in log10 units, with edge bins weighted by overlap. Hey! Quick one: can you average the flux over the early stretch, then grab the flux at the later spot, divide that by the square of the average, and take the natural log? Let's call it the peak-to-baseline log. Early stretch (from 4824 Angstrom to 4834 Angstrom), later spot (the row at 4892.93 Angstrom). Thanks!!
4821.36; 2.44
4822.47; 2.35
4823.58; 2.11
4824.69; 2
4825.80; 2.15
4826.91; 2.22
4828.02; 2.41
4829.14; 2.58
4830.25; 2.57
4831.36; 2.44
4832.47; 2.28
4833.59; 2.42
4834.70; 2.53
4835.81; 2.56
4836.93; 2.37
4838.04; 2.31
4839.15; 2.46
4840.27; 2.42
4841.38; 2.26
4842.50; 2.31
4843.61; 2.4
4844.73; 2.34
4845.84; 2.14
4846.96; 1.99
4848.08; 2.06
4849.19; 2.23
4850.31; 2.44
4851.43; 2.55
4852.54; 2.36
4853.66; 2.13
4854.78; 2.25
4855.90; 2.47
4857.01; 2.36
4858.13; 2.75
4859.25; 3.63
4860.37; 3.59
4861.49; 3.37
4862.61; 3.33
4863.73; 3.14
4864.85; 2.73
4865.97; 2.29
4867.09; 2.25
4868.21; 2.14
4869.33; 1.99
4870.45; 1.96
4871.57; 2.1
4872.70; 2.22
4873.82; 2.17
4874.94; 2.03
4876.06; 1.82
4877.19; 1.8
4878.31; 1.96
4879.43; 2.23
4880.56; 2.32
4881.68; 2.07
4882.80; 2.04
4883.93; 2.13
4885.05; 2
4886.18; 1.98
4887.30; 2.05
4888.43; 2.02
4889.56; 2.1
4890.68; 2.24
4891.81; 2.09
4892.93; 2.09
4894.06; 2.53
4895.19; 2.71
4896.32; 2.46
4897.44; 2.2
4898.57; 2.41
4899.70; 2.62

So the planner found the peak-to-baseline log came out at -0.96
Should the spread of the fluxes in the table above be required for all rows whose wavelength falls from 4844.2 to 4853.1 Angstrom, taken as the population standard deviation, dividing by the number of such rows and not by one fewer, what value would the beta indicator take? 0.18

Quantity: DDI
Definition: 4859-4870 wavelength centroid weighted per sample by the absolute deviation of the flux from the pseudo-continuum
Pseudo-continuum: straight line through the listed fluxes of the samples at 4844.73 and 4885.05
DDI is 4861.9 Angstrom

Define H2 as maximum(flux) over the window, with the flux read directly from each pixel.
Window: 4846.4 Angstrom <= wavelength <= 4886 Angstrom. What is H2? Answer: 3.63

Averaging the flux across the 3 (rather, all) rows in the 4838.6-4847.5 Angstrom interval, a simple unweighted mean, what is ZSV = 2.29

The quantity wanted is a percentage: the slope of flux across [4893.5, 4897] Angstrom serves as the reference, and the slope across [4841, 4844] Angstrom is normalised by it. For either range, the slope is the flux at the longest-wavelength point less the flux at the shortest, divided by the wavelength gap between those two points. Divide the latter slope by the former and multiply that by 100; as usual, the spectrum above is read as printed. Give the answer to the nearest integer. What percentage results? -203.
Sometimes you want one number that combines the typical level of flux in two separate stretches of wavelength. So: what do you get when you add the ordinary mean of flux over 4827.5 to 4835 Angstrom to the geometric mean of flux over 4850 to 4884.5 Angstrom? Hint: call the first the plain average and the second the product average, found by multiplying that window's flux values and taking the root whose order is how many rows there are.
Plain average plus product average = 4.82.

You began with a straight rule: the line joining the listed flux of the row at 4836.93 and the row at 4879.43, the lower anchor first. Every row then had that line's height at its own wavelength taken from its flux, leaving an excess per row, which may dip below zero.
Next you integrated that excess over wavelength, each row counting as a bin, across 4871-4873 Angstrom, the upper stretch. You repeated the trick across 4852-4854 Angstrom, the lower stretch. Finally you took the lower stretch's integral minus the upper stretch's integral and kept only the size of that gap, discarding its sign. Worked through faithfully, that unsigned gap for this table 0.1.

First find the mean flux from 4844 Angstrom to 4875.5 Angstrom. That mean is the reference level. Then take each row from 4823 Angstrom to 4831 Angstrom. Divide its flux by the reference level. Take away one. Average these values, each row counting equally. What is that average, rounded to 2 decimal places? -0.07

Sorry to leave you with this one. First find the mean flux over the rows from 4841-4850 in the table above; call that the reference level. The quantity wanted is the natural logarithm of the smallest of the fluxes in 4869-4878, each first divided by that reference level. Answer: -0.21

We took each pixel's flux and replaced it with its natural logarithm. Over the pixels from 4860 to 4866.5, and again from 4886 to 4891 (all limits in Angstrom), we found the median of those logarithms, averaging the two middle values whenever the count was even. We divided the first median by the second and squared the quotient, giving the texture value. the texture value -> 2.67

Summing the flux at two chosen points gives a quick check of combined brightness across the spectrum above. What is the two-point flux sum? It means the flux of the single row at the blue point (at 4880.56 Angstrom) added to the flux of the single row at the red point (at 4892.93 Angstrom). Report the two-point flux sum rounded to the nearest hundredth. 4.41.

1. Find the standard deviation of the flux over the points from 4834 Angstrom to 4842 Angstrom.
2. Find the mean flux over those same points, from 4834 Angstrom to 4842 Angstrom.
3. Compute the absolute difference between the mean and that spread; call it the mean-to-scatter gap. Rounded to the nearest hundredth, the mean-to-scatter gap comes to 2.31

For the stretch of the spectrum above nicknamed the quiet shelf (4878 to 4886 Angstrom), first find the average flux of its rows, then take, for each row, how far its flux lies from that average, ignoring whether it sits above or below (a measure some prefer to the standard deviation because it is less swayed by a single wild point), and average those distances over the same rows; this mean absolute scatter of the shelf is 0.102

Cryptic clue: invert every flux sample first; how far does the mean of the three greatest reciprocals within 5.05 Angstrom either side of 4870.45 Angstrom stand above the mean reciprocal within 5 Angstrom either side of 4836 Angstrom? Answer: 0.088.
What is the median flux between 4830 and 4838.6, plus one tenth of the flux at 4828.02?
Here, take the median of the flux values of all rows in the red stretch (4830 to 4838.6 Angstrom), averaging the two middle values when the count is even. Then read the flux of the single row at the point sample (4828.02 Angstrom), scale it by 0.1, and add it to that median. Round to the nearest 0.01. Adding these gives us 2.67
